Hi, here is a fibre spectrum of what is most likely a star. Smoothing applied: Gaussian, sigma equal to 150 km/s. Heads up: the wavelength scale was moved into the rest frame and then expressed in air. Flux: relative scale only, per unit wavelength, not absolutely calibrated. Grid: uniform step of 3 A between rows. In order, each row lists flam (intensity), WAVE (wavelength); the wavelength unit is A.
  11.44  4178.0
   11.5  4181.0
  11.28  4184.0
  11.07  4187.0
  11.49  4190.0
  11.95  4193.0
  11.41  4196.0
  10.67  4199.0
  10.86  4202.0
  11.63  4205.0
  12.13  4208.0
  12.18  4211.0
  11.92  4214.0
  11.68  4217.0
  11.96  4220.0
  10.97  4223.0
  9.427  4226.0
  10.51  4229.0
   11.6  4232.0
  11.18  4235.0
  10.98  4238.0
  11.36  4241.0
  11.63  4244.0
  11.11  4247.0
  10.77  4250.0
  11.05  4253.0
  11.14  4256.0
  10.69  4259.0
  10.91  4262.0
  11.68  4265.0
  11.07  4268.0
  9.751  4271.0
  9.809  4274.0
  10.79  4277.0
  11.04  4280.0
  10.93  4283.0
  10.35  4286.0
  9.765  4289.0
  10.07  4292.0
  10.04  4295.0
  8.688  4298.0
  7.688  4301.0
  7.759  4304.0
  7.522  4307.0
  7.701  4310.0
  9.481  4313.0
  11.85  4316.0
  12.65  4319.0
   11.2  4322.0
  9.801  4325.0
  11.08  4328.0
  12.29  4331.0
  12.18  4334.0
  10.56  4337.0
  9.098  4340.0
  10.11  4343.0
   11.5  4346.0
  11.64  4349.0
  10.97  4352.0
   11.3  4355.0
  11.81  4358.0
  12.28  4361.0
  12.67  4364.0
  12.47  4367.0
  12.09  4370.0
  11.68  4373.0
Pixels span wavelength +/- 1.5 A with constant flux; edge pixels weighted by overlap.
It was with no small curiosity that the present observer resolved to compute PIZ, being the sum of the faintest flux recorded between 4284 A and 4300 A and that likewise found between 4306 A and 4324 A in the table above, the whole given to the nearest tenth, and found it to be 16.2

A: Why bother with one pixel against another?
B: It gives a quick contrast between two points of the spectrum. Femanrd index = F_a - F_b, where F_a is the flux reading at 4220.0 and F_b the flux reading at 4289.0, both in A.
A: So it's 2.2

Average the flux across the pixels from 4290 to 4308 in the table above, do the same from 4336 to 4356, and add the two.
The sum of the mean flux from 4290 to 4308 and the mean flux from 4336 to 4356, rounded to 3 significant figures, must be 19.4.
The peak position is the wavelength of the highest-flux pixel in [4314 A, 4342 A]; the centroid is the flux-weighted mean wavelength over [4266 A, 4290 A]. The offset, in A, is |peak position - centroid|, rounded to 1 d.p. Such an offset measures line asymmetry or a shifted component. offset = 40.5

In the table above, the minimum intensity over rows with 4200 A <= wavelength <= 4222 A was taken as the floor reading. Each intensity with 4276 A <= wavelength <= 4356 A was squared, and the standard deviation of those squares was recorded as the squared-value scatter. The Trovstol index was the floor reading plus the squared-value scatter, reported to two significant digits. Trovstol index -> 40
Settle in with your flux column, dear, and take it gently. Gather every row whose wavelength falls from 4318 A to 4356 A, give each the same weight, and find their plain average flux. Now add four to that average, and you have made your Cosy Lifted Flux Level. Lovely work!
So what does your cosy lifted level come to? 15.1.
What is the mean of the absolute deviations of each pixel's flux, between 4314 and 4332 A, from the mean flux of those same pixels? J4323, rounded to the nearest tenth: 0.8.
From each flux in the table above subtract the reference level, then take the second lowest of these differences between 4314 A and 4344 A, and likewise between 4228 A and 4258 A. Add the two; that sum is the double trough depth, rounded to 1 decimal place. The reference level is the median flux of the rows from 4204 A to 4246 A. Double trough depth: -2.7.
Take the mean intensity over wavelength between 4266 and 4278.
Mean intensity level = 10.4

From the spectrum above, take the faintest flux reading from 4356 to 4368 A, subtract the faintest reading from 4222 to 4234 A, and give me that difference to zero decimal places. 2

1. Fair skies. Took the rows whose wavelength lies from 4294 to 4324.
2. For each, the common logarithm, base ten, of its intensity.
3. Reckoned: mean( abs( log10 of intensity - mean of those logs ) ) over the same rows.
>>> 0.073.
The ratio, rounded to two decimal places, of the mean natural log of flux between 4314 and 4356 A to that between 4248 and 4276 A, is 1.01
